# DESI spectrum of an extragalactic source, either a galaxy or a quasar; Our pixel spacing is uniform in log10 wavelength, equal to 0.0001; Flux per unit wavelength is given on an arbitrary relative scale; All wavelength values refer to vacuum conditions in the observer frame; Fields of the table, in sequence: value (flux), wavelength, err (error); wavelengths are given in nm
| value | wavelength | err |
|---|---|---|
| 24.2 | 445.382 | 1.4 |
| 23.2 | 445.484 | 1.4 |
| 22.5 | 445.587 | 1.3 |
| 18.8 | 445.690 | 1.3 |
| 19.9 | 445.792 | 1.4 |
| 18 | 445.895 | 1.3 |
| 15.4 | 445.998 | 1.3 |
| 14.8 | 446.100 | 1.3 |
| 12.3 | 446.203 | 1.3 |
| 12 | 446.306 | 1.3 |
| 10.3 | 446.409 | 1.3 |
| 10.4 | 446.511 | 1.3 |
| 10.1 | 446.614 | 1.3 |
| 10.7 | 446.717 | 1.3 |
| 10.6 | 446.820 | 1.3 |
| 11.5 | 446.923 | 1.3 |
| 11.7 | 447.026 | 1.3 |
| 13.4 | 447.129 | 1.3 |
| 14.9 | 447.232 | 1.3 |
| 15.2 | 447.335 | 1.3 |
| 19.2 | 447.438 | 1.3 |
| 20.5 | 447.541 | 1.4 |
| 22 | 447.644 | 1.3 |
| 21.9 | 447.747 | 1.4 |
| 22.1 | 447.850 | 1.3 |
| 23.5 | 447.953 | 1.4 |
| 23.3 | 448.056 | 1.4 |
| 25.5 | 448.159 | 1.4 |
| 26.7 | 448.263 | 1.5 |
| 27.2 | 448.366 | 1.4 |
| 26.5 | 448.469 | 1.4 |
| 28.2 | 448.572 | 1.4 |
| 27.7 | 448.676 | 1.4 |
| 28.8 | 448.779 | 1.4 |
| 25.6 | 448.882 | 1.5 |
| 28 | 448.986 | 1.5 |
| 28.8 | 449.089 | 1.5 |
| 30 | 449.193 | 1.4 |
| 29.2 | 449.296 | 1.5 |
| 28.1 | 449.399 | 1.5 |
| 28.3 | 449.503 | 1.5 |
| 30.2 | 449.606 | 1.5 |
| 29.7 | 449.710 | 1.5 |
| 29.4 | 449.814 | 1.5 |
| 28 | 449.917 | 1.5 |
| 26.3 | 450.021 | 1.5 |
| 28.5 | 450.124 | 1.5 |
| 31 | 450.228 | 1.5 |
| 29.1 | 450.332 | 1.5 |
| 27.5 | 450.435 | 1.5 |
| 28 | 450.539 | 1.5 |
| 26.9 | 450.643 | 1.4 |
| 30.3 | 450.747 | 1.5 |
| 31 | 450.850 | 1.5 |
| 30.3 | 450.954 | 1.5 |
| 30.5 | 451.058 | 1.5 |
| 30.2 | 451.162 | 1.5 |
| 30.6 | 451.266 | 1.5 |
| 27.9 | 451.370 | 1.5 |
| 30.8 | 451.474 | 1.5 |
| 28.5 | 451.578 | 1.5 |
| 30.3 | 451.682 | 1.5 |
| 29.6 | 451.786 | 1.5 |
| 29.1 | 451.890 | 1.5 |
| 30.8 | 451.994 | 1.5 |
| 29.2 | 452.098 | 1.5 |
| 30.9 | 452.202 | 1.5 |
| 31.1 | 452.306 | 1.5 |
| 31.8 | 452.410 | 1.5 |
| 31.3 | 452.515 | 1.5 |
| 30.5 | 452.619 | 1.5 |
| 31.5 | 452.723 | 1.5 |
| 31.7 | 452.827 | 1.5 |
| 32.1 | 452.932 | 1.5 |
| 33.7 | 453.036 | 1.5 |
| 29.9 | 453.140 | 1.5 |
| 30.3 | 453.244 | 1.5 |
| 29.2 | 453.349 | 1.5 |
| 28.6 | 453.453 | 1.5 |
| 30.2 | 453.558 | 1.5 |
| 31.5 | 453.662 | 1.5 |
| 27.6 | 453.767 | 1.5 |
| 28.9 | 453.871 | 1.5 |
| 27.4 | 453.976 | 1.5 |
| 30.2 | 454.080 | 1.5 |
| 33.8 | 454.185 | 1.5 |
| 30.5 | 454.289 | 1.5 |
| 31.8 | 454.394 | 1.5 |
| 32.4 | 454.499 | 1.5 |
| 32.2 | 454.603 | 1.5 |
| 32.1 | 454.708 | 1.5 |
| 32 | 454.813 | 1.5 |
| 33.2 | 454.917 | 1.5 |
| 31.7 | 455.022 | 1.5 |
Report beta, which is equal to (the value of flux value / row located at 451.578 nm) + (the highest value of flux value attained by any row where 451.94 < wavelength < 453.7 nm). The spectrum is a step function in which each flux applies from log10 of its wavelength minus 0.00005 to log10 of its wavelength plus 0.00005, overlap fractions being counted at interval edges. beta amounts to 62.2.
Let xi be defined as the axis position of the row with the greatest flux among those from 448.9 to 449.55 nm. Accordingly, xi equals 449.193 nm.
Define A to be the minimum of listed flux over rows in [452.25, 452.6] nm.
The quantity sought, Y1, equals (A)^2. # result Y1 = 967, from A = 31.1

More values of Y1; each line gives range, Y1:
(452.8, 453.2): 894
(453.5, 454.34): 751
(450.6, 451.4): 724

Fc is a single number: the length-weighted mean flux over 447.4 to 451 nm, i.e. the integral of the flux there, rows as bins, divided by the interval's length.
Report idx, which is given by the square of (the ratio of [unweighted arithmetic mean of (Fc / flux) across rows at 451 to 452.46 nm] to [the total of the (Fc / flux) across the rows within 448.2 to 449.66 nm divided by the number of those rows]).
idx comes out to 0.9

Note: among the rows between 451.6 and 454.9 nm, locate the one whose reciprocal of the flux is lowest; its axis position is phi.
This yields 454.185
